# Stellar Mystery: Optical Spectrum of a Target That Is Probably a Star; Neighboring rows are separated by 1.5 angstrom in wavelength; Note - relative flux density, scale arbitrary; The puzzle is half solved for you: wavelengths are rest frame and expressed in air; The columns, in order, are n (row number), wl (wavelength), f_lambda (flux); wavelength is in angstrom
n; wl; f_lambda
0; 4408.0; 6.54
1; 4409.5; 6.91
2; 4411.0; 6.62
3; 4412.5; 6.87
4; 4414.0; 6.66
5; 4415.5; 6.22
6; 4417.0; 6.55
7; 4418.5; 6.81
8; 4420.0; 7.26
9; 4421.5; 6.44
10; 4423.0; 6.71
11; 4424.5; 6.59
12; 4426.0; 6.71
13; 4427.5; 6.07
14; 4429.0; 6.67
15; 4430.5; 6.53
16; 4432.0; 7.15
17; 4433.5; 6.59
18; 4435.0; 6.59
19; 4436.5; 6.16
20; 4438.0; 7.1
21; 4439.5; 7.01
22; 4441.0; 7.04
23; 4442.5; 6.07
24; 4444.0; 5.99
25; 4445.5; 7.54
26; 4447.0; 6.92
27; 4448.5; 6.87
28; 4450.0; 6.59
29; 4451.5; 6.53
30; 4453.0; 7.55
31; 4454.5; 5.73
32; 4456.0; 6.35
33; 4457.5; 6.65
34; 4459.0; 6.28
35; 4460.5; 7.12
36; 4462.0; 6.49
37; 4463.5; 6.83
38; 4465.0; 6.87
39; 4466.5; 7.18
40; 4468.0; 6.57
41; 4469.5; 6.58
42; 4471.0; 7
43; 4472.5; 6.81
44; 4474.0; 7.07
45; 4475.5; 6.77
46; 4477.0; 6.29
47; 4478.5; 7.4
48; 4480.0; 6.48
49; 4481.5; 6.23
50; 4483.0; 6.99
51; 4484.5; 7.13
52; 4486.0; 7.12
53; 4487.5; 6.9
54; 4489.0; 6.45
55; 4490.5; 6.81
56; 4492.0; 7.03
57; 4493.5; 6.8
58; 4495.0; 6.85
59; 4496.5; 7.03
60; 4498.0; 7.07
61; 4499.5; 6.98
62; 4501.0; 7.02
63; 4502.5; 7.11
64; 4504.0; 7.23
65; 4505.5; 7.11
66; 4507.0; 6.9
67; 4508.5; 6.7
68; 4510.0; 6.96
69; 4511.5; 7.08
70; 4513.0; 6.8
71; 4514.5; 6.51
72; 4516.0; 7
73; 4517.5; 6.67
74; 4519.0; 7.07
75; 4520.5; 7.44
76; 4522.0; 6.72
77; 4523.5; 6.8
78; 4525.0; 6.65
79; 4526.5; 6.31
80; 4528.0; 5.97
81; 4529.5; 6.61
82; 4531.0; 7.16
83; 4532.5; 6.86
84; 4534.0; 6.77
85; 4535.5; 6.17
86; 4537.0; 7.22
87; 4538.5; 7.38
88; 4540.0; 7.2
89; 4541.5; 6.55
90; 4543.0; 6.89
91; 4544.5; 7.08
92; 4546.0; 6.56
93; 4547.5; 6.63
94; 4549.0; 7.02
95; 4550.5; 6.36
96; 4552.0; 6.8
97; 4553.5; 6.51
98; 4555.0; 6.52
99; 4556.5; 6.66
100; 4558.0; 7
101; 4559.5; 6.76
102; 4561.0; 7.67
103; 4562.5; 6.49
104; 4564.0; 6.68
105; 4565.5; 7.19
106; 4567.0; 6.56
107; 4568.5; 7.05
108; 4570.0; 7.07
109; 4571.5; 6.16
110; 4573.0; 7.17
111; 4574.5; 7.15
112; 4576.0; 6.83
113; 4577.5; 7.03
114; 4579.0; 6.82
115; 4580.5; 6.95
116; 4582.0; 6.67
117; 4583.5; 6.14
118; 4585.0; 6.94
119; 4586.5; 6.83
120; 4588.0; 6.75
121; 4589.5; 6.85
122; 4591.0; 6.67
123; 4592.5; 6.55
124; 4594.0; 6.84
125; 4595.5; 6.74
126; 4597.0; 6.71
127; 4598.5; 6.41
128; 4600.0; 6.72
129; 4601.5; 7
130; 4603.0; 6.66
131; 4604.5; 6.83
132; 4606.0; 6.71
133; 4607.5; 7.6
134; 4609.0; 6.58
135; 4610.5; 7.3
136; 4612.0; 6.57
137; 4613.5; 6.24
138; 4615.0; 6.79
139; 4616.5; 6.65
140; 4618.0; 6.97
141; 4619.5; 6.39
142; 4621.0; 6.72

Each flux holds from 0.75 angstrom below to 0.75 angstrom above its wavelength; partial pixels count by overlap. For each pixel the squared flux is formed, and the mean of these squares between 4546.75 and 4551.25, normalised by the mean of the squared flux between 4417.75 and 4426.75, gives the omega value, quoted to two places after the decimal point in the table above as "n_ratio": 0.98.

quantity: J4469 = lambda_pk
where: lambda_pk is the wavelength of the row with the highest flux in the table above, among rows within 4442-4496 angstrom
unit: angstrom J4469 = 4453.0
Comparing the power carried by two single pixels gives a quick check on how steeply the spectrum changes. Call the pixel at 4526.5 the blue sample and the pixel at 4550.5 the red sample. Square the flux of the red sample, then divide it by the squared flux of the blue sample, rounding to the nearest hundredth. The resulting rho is 1.02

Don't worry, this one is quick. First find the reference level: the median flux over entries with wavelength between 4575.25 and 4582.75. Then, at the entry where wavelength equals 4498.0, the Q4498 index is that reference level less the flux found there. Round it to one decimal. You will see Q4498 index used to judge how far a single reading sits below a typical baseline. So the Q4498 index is -0.2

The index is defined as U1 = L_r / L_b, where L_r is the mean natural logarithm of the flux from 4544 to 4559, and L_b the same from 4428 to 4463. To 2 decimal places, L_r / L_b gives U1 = 1.00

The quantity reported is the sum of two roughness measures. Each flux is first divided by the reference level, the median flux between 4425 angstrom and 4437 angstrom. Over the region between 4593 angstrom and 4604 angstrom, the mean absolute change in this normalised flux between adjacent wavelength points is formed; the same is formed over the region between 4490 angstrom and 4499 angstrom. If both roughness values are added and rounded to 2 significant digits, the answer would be 0.056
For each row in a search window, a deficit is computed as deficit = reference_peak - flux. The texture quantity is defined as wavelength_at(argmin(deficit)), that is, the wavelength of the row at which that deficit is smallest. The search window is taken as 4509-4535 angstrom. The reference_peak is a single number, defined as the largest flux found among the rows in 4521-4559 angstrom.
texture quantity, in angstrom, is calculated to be 4520.5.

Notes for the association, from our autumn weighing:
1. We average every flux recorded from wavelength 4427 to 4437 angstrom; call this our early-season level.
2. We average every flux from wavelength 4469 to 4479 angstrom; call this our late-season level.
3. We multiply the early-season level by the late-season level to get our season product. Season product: 44.8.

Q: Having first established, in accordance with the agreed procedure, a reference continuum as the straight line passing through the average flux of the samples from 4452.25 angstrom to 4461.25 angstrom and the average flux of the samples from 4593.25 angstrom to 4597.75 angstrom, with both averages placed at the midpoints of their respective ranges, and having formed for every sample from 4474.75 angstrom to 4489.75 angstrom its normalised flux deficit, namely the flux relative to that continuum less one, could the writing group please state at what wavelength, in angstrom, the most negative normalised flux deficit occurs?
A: 4481.5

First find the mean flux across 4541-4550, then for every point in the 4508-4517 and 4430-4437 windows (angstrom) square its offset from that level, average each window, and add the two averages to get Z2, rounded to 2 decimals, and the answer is 0.17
